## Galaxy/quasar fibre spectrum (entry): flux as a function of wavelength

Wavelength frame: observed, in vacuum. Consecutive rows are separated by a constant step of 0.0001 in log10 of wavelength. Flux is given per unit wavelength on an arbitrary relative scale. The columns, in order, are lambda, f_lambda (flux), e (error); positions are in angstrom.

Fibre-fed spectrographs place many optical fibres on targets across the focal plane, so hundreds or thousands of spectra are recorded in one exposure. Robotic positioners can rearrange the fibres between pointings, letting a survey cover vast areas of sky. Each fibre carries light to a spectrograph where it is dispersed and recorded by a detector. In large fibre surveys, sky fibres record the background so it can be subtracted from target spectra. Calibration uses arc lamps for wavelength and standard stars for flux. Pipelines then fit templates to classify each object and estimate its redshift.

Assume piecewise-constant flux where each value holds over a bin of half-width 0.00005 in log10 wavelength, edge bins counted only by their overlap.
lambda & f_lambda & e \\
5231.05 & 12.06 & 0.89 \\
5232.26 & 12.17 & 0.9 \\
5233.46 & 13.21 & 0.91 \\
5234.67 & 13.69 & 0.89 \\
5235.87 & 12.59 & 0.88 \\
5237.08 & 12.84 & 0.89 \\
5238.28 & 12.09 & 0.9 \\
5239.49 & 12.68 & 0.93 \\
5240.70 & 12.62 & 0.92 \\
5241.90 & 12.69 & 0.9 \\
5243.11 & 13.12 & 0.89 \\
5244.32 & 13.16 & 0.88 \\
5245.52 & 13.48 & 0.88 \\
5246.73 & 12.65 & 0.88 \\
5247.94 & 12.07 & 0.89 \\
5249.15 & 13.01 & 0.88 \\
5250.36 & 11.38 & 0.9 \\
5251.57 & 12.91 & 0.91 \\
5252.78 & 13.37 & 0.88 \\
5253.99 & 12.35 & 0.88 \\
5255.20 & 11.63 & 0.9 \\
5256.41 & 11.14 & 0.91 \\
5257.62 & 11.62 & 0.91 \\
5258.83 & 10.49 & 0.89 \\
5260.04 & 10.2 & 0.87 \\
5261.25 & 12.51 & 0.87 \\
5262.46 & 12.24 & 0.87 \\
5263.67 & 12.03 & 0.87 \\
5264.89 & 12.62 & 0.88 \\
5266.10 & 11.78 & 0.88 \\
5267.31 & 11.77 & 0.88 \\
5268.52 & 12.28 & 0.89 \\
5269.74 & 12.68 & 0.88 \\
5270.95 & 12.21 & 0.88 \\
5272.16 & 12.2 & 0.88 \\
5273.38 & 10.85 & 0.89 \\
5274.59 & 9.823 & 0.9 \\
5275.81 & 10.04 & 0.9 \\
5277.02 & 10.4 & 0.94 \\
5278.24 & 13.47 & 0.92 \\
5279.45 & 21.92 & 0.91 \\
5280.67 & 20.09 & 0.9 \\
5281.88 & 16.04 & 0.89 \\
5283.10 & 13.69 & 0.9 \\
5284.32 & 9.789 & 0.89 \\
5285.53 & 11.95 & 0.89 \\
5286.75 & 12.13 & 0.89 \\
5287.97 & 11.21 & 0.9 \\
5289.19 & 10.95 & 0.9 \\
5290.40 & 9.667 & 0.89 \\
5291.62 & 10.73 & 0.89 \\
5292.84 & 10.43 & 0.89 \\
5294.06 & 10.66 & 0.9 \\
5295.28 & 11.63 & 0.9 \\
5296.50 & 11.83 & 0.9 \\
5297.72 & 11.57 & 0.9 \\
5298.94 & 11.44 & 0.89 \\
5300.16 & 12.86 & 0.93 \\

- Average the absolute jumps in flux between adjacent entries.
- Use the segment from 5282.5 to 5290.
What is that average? 1.5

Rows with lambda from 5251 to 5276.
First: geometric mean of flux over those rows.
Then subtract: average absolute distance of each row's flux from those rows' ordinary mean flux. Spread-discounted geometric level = 10.9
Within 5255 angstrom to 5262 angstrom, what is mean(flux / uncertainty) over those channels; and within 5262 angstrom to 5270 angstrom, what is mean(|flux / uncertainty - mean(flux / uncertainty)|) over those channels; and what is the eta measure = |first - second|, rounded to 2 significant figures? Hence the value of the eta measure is 12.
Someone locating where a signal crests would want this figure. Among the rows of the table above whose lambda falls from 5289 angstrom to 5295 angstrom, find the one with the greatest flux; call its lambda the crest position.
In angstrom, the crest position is 5289.19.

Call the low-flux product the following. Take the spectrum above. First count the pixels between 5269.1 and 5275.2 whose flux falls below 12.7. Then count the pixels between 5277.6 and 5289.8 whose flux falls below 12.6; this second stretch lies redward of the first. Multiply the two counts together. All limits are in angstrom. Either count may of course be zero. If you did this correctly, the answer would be 25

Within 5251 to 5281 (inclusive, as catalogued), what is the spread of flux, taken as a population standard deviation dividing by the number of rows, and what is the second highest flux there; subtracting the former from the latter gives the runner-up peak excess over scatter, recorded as 17.4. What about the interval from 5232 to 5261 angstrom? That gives 12.6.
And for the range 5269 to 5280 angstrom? 10.0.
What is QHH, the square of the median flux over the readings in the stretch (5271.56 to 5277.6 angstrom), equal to 108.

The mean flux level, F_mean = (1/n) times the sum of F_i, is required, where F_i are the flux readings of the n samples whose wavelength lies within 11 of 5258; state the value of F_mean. 12.0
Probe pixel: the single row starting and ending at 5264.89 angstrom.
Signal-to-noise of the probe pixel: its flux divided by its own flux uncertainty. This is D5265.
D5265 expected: 14.3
